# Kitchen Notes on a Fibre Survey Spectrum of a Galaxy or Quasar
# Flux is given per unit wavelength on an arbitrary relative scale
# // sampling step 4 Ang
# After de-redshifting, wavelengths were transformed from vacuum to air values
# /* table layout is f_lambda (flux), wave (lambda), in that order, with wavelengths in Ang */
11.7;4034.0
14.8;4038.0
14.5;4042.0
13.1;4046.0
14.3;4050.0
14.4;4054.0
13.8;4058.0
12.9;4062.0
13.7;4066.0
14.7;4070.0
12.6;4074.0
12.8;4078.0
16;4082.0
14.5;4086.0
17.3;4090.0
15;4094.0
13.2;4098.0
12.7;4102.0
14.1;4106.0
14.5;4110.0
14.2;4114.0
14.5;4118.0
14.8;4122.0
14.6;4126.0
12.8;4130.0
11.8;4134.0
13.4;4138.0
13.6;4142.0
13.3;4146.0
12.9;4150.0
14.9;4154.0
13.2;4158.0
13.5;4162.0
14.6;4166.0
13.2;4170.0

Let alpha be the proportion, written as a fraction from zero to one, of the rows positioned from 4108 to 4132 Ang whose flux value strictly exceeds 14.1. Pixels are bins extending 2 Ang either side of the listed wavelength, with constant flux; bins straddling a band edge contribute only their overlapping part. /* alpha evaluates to 0.83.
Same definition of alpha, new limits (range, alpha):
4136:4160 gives 0.17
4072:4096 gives 0.67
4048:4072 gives 0.50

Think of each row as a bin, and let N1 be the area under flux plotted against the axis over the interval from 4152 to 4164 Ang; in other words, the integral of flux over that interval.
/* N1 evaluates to 166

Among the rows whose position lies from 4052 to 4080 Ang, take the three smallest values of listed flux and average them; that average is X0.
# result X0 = 12.8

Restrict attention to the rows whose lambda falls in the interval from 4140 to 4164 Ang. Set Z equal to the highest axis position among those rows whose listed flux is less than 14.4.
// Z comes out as 4162.0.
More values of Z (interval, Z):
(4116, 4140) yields 4138.0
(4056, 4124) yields 4114.0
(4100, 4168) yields 4162.0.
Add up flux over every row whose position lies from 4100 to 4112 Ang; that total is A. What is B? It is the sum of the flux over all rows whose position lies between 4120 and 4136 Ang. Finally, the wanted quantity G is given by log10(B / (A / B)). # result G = 1.8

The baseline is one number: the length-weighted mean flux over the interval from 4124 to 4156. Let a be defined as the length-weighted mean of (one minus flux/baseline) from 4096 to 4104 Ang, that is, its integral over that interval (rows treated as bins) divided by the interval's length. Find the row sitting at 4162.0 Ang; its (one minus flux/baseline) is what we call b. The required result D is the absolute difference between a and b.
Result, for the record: 0.041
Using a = 0.03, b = -0.01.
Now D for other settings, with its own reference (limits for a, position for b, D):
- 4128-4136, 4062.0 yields 0.045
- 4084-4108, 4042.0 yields 0.002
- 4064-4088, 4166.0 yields 0.041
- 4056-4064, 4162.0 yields 0.011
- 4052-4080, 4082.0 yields 0.182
